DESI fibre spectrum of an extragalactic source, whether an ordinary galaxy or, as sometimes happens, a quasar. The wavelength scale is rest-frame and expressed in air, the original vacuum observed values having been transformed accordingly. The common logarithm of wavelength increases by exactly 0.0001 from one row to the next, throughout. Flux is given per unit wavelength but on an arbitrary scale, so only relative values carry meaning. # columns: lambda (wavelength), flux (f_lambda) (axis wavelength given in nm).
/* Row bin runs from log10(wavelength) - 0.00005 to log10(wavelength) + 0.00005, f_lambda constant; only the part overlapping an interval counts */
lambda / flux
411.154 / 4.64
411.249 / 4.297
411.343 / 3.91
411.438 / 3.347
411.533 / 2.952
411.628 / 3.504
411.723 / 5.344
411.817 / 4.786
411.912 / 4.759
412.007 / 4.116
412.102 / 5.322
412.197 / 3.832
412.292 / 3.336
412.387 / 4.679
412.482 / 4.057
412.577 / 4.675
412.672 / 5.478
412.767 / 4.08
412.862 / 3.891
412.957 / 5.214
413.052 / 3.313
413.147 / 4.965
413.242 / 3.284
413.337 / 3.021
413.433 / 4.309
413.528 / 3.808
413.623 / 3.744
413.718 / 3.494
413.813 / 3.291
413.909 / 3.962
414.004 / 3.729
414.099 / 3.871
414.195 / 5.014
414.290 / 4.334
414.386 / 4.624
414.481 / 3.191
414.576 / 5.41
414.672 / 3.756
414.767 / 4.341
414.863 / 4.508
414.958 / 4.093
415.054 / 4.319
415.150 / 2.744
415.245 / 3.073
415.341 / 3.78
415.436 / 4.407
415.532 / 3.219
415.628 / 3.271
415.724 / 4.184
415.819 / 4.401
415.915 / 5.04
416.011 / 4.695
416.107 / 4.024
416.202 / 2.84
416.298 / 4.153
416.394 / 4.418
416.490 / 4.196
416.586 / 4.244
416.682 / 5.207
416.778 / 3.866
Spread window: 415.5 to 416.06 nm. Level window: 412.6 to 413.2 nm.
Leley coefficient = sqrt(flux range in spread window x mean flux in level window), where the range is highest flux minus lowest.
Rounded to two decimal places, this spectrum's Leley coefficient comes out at 2.86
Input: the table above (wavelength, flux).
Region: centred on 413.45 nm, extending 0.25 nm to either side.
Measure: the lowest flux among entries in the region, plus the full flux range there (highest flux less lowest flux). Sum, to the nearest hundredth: 4.31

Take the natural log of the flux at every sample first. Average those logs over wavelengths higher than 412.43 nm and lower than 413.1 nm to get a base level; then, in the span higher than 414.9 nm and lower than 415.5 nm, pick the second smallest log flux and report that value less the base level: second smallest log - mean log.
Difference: -0.34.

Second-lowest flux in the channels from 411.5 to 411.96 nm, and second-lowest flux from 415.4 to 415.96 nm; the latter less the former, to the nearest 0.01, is -0.23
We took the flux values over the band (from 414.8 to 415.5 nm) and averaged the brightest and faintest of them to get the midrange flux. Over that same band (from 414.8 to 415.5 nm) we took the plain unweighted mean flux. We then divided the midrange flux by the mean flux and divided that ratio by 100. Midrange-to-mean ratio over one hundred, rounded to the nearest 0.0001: 0.0094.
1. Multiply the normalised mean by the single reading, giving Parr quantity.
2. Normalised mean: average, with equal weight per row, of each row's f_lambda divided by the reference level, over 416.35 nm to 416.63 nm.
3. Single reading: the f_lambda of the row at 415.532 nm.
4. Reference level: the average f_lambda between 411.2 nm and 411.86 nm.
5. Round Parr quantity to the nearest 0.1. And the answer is 3.4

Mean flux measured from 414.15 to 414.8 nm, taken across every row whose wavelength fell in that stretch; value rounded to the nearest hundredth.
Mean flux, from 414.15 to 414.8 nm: 4.38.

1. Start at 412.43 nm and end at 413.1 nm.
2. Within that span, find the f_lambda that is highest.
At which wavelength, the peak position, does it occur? 412.672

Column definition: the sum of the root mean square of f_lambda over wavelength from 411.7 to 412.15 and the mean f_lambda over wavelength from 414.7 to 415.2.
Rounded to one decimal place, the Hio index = 8.9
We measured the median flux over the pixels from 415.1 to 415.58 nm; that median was 3.2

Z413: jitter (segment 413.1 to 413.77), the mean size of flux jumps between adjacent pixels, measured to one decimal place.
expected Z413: 0.7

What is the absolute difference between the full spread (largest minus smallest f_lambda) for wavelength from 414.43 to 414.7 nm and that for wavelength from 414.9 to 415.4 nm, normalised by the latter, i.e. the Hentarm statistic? 0.41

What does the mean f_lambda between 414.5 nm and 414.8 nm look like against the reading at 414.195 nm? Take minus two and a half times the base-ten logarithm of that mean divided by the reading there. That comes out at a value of 0.1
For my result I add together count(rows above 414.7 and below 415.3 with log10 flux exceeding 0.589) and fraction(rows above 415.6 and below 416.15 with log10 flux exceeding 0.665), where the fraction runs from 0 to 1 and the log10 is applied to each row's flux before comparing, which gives 4.3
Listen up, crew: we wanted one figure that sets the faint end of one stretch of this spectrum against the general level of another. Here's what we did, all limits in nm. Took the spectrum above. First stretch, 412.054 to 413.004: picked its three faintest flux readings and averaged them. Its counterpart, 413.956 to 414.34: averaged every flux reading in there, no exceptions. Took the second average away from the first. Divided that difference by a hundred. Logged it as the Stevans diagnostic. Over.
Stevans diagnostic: -0.0055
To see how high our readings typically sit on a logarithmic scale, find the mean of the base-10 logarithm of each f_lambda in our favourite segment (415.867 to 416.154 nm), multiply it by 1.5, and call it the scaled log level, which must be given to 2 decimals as 0.99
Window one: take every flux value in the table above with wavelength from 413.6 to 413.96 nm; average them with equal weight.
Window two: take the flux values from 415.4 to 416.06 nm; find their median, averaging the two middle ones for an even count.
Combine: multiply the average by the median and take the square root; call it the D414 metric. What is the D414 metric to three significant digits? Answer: 3.99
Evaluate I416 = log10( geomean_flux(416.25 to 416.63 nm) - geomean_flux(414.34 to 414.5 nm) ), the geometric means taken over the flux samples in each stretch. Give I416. -0.39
